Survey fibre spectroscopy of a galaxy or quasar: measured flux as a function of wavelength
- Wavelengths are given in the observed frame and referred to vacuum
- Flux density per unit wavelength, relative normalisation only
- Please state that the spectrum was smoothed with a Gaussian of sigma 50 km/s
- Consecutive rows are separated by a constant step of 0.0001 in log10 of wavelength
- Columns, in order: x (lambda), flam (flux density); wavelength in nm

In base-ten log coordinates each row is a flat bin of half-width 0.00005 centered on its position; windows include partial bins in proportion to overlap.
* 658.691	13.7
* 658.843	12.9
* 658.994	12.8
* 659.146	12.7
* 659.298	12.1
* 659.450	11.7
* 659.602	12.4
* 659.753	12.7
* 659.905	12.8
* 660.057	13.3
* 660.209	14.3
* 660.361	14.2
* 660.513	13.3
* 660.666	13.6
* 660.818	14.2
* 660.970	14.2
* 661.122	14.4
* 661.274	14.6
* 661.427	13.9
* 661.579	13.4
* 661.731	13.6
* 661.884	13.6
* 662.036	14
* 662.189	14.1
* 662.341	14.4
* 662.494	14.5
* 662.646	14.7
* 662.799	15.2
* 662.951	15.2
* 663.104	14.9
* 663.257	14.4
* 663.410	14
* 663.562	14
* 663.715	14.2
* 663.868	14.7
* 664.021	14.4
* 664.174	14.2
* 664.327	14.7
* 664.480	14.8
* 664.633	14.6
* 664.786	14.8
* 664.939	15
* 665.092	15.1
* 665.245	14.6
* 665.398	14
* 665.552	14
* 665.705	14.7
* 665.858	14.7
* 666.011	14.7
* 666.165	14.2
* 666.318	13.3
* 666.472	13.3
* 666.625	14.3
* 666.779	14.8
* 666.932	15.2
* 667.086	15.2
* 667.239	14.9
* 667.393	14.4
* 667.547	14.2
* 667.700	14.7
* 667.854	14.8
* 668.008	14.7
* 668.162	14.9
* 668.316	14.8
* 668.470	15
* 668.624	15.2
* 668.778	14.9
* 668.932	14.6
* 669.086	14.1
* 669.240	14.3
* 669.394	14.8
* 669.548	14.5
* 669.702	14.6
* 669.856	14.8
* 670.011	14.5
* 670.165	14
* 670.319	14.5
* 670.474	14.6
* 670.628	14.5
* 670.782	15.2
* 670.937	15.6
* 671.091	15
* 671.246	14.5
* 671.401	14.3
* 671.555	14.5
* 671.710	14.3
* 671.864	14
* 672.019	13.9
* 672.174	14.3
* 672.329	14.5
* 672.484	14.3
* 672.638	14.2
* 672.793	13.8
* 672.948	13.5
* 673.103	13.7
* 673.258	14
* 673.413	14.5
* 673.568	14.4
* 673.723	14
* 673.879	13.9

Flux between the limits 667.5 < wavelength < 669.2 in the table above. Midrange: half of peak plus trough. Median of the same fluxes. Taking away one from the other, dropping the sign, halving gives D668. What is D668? 0.075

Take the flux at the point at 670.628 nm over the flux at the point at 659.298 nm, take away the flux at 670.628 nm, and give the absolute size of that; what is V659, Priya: 13.3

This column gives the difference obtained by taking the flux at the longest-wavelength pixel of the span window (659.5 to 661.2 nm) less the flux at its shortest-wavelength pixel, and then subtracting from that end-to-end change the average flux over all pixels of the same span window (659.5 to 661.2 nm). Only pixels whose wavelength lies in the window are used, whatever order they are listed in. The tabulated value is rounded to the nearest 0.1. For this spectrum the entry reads -11.6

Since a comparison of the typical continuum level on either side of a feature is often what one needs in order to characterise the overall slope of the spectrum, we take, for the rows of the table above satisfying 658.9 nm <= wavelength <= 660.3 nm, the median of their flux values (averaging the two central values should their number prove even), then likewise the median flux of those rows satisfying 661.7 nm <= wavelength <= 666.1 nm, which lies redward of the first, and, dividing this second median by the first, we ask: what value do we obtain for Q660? 1.15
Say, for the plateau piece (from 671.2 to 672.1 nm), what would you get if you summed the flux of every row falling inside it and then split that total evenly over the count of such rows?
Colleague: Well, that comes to 14.2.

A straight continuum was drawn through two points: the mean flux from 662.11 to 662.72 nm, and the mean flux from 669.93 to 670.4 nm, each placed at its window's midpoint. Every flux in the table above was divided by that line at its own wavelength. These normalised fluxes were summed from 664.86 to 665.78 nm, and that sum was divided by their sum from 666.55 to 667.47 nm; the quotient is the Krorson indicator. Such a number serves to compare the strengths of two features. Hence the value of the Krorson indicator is 0.98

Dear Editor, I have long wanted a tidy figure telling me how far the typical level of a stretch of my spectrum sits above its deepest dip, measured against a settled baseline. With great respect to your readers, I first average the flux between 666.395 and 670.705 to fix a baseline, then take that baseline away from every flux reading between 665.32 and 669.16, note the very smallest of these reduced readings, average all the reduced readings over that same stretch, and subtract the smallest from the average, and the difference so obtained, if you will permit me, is 1.2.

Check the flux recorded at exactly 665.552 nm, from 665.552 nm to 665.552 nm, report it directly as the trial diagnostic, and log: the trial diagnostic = 14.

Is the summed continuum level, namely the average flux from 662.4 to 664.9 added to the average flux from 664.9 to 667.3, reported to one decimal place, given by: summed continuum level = 29.1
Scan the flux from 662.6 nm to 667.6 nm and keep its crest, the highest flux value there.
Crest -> 15.2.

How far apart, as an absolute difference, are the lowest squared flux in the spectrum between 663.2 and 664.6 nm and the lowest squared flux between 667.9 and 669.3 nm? 3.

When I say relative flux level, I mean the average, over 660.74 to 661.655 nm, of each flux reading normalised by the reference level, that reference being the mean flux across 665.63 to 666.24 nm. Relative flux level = 0.97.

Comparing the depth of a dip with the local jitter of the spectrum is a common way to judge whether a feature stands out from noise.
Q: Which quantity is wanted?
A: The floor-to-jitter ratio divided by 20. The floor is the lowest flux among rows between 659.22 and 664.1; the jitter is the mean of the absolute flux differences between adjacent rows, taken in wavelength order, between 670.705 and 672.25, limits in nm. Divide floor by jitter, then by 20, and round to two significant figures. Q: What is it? 1.8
